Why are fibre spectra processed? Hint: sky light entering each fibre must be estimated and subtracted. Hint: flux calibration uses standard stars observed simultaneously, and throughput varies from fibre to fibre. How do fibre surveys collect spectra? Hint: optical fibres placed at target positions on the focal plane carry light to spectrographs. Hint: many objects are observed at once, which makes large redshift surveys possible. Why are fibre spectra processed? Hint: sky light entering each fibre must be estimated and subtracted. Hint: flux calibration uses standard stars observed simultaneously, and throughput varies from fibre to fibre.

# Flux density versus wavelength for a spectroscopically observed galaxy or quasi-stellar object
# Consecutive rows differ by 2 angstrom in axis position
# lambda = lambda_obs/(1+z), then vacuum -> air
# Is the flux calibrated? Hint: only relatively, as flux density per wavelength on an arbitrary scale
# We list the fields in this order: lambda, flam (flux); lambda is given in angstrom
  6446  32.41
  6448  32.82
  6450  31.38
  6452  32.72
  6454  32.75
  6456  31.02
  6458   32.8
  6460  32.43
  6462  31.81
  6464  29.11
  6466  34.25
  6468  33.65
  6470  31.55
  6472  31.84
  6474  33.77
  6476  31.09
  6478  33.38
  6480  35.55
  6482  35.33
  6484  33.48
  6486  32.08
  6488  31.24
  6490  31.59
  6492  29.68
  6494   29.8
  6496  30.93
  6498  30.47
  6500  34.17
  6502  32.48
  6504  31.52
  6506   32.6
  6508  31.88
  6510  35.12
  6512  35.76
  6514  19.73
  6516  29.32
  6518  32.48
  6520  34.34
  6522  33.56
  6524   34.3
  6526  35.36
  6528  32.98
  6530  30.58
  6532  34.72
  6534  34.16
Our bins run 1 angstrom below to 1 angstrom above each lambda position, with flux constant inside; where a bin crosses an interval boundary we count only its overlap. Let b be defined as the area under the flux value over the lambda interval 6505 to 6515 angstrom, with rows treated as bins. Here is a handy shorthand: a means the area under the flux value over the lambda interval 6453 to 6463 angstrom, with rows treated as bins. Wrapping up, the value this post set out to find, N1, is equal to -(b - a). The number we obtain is 11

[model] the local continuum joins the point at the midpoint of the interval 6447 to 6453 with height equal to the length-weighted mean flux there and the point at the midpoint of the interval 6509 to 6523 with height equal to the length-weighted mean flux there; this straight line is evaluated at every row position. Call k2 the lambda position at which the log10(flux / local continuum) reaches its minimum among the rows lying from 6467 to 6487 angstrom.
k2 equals 6476 angstrom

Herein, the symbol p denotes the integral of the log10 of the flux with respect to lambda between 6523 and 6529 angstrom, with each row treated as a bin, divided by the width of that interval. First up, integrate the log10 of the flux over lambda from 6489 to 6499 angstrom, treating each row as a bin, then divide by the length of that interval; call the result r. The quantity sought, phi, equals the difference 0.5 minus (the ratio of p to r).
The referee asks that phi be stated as -0.534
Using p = 1.53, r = 1.48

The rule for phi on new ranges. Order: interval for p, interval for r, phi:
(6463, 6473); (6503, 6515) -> -0.514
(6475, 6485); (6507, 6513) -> -0.496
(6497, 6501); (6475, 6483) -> -0.487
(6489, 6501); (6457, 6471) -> -0.490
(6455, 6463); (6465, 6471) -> -0.490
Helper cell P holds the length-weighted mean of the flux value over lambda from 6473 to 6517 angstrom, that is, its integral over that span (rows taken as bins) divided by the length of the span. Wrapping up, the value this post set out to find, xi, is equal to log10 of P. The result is 1.503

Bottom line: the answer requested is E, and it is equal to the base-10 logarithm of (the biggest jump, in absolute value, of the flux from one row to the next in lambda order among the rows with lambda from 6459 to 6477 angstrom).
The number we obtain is 0.71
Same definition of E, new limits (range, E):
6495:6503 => 0.57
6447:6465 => 0.43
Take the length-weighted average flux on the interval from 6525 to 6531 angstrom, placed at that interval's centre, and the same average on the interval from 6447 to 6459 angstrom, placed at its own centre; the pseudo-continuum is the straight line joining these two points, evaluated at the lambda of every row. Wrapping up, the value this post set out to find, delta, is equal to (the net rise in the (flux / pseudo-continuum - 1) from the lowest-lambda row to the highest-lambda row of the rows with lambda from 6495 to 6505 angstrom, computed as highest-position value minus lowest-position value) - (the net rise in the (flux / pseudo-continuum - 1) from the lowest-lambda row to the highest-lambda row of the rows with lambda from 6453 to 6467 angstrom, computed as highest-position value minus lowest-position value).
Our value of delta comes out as -0.027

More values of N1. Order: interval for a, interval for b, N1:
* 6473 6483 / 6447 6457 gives 17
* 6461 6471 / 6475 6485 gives -17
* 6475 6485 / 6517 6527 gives -2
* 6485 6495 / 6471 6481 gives -22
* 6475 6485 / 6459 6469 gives 15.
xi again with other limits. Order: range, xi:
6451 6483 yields 1.514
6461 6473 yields 1.506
